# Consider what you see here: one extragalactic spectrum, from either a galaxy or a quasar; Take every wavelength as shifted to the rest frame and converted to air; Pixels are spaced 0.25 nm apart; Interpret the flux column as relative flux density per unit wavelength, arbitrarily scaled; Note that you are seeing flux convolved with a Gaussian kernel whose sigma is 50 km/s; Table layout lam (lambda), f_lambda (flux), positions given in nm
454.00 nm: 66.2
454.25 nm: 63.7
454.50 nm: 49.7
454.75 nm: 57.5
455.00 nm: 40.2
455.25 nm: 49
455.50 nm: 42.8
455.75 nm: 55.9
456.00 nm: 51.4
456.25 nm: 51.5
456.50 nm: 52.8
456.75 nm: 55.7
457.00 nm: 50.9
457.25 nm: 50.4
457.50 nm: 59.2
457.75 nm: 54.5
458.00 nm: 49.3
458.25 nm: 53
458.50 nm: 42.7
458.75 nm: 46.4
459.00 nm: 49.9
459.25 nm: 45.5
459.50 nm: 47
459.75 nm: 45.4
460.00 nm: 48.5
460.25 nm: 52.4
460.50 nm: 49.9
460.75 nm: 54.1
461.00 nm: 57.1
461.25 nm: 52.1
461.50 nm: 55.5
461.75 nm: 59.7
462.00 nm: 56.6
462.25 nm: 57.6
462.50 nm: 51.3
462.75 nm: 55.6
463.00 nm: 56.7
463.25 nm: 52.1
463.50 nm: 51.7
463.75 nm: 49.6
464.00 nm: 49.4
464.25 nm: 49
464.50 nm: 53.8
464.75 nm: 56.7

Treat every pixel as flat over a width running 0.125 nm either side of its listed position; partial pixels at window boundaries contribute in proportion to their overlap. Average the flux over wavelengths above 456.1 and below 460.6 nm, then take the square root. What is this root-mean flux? 7.09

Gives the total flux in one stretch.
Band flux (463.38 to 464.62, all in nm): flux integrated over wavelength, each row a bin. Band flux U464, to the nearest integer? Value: 63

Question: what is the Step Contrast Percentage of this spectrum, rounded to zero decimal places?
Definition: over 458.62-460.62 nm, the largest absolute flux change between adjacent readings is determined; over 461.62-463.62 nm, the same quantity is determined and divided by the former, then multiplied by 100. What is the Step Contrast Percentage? 143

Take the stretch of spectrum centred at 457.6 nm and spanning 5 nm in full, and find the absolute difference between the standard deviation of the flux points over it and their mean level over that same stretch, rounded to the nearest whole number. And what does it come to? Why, 46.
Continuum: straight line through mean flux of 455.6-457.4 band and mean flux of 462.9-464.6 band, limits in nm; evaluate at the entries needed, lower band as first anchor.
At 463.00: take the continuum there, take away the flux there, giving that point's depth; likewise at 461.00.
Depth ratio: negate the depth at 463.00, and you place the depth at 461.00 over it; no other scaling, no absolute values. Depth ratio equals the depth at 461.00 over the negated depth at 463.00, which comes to -1.0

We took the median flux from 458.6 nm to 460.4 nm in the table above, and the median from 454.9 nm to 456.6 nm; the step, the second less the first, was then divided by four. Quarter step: 1.1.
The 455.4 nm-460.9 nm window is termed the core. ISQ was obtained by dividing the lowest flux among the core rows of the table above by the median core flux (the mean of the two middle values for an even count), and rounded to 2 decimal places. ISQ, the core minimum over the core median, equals 0.84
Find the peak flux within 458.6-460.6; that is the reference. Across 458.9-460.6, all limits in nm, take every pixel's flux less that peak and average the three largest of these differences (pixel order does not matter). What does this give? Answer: -1.7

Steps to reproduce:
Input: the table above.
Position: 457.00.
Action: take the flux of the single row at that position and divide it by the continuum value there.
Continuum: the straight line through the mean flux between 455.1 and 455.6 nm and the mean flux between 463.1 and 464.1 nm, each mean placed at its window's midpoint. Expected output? 1.09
